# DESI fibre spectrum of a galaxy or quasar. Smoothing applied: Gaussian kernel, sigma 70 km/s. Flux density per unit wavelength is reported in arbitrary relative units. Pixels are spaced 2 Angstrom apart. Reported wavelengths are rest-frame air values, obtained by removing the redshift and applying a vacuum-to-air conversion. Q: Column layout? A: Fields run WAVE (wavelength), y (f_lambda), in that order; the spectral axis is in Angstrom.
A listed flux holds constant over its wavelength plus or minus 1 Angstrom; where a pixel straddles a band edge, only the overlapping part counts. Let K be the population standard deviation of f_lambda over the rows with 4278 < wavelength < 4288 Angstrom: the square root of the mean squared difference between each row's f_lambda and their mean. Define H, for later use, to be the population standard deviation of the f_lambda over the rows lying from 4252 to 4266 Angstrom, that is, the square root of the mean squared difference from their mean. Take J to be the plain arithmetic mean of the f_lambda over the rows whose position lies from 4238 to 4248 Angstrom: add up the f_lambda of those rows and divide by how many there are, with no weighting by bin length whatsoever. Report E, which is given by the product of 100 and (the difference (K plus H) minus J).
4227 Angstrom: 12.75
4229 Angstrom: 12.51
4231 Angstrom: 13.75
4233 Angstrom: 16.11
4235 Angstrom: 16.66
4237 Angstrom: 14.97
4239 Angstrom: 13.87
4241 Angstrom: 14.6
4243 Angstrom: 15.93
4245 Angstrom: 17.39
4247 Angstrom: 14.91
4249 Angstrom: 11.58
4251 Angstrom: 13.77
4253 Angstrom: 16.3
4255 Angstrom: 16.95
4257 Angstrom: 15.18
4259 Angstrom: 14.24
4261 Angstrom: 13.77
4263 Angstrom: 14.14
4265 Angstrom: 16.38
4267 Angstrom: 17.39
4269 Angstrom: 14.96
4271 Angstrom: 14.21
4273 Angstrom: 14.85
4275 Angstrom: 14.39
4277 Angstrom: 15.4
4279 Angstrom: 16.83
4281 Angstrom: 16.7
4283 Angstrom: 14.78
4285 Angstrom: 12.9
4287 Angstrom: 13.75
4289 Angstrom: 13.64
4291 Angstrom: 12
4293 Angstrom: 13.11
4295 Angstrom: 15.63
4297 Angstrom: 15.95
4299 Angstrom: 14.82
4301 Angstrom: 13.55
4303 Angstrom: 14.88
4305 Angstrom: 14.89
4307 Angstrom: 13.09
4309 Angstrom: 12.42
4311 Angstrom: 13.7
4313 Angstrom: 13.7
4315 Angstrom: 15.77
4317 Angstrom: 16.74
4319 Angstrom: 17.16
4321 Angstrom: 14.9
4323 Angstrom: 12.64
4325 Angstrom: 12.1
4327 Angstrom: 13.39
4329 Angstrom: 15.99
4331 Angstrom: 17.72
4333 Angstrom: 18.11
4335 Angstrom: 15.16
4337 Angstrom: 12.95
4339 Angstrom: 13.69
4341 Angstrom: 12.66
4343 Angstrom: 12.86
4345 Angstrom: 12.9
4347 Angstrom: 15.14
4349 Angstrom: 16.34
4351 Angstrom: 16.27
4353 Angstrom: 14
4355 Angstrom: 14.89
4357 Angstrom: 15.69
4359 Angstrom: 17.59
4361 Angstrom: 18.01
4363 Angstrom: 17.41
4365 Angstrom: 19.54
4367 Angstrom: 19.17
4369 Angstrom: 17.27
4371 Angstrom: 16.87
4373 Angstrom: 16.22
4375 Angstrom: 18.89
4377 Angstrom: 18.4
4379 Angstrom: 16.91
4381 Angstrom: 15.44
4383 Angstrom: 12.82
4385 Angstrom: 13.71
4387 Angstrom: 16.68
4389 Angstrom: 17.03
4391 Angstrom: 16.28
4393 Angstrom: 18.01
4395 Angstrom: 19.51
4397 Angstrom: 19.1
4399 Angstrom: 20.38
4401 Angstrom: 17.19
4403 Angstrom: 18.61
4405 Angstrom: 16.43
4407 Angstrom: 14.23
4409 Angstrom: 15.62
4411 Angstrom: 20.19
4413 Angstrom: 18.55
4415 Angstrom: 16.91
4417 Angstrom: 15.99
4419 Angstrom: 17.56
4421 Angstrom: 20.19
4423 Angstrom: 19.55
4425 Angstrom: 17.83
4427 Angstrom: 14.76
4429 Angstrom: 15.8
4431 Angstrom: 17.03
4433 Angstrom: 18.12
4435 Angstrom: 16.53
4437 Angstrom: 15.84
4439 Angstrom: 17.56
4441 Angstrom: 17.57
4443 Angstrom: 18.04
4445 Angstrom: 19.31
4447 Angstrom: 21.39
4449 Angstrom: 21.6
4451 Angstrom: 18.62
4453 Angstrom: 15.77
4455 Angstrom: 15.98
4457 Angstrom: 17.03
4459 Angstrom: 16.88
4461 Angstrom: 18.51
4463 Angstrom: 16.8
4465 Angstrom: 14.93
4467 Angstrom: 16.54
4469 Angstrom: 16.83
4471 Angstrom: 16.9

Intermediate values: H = 1.2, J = 15.3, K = 1.6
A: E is -1260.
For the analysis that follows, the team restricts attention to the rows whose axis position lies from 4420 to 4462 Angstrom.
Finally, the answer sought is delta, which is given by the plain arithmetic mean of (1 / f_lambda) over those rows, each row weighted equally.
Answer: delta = 0.057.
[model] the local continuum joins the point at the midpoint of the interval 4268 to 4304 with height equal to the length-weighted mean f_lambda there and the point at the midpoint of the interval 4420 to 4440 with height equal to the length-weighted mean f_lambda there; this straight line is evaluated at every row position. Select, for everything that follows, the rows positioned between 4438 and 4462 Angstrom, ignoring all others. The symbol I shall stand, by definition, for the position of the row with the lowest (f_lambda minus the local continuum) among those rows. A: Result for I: 4453 Angstrom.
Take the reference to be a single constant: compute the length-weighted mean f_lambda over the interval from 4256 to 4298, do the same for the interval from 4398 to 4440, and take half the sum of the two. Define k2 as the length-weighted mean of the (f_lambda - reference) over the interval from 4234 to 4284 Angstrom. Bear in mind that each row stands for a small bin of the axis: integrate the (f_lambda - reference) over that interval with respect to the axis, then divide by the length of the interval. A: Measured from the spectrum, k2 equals -0.9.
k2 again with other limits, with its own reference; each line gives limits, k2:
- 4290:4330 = -1.8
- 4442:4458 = 2.4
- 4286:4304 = -1.9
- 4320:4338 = -1.3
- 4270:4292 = -1.6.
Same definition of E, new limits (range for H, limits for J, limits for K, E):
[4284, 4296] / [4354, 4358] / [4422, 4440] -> -1282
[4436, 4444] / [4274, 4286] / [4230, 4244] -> -1328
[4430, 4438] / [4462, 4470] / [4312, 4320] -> -1411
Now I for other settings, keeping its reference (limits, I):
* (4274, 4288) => 4285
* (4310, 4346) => 4325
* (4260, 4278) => 4261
